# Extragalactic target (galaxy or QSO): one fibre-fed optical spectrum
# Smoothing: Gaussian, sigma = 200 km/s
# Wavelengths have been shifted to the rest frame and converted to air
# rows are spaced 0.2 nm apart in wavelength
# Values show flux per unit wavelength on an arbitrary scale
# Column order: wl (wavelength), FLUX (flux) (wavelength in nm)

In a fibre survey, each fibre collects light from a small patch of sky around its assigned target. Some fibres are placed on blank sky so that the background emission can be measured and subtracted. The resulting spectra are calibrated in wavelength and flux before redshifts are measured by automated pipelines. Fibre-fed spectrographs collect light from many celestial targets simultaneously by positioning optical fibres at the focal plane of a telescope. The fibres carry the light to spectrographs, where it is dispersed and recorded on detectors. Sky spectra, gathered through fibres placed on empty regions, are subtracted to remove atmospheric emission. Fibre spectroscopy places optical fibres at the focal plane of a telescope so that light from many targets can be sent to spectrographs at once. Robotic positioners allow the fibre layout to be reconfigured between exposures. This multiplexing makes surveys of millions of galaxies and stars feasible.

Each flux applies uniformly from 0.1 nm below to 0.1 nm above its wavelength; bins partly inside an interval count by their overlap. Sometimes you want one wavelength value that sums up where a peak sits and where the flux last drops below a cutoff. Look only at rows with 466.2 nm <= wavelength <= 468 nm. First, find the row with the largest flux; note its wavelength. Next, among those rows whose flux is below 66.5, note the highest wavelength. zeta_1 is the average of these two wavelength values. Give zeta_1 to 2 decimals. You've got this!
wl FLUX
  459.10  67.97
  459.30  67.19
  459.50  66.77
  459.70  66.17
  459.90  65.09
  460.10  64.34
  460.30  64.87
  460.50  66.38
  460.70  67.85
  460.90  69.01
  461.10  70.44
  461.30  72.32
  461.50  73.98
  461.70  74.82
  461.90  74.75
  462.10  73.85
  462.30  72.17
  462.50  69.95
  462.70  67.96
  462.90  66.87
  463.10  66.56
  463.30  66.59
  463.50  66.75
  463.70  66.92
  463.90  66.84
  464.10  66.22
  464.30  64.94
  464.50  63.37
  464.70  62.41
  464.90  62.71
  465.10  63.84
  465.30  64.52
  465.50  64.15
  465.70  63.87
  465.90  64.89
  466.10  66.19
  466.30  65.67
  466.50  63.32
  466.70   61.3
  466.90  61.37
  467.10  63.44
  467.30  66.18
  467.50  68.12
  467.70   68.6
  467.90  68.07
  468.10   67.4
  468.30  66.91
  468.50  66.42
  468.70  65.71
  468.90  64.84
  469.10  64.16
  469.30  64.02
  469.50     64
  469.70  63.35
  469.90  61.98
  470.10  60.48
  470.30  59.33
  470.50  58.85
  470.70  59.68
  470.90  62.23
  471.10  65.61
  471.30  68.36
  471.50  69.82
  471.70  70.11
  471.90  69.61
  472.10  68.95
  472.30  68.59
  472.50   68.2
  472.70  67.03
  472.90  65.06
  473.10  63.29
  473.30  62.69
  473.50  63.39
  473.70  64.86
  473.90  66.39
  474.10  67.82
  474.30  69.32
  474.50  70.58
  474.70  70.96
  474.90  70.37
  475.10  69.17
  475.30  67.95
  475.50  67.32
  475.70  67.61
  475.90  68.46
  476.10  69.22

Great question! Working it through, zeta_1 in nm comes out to 467.50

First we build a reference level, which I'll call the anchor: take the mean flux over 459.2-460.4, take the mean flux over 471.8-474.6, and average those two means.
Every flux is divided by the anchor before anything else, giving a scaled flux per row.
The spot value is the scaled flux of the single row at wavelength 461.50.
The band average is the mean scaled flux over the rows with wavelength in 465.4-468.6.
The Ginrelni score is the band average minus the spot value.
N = -0.13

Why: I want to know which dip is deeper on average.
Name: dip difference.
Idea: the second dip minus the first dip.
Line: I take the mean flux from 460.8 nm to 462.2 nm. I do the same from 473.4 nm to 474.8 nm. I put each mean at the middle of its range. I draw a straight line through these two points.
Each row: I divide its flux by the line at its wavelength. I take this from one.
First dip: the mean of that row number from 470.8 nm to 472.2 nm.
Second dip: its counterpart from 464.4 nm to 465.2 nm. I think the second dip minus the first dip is 0.10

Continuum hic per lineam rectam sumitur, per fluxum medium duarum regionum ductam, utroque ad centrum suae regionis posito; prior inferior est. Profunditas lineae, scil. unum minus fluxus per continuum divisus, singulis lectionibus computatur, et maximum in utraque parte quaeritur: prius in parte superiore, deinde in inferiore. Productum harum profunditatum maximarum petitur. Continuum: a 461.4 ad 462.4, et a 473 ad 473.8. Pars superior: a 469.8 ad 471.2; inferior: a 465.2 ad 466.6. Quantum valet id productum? 0.010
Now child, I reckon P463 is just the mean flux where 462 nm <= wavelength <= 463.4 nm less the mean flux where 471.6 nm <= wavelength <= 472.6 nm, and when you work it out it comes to 0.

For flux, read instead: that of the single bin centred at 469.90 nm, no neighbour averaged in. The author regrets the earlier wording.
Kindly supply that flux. 61.98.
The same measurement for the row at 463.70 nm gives 66.92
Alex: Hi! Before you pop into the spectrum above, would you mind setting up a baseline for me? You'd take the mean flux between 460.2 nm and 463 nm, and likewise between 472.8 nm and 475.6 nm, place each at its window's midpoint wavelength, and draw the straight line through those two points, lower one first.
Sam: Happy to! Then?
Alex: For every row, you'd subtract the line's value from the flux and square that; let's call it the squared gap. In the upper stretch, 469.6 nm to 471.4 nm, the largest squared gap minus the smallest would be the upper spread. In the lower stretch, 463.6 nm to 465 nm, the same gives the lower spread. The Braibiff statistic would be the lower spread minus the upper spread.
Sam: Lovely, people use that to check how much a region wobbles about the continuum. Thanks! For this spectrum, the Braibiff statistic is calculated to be -42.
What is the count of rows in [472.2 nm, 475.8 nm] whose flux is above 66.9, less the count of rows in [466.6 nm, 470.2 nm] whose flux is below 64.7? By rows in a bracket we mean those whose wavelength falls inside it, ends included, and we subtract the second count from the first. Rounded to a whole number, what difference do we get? 3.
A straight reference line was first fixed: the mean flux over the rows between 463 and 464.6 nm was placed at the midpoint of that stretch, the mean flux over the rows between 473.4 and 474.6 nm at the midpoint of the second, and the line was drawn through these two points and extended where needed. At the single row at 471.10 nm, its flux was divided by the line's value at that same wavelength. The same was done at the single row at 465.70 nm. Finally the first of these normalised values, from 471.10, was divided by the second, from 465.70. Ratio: 1.02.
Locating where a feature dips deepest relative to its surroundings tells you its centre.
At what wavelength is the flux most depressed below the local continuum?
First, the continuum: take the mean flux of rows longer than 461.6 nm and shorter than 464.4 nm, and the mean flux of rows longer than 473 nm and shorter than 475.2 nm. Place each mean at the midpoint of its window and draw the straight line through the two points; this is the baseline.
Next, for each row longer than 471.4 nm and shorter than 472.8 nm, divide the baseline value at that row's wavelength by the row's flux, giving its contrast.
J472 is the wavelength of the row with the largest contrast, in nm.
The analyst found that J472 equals 472.70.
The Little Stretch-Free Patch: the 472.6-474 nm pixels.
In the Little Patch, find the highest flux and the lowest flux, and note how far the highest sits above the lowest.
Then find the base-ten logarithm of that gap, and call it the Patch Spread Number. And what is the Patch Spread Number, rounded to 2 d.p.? 0.64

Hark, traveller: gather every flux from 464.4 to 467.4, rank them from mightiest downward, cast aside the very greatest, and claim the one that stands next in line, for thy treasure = 66.18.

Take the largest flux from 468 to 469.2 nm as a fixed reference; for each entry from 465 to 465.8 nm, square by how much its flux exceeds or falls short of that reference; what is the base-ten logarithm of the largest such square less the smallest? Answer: 0.6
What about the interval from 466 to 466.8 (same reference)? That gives 1.6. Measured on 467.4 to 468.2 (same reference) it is 0.2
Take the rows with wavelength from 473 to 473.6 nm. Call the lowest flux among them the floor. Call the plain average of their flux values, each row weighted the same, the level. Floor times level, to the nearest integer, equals 3957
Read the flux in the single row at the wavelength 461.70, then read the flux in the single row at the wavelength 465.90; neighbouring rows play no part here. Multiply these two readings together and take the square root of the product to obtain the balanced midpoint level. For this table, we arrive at 69.7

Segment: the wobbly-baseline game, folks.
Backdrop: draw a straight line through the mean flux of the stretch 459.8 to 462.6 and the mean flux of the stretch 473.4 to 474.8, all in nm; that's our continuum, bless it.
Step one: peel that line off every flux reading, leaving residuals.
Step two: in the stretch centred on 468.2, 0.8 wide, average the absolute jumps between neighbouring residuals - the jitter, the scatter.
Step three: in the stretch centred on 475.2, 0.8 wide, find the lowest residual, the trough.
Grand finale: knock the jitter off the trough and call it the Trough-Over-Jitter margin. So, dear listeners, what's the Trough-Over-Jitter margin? -1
